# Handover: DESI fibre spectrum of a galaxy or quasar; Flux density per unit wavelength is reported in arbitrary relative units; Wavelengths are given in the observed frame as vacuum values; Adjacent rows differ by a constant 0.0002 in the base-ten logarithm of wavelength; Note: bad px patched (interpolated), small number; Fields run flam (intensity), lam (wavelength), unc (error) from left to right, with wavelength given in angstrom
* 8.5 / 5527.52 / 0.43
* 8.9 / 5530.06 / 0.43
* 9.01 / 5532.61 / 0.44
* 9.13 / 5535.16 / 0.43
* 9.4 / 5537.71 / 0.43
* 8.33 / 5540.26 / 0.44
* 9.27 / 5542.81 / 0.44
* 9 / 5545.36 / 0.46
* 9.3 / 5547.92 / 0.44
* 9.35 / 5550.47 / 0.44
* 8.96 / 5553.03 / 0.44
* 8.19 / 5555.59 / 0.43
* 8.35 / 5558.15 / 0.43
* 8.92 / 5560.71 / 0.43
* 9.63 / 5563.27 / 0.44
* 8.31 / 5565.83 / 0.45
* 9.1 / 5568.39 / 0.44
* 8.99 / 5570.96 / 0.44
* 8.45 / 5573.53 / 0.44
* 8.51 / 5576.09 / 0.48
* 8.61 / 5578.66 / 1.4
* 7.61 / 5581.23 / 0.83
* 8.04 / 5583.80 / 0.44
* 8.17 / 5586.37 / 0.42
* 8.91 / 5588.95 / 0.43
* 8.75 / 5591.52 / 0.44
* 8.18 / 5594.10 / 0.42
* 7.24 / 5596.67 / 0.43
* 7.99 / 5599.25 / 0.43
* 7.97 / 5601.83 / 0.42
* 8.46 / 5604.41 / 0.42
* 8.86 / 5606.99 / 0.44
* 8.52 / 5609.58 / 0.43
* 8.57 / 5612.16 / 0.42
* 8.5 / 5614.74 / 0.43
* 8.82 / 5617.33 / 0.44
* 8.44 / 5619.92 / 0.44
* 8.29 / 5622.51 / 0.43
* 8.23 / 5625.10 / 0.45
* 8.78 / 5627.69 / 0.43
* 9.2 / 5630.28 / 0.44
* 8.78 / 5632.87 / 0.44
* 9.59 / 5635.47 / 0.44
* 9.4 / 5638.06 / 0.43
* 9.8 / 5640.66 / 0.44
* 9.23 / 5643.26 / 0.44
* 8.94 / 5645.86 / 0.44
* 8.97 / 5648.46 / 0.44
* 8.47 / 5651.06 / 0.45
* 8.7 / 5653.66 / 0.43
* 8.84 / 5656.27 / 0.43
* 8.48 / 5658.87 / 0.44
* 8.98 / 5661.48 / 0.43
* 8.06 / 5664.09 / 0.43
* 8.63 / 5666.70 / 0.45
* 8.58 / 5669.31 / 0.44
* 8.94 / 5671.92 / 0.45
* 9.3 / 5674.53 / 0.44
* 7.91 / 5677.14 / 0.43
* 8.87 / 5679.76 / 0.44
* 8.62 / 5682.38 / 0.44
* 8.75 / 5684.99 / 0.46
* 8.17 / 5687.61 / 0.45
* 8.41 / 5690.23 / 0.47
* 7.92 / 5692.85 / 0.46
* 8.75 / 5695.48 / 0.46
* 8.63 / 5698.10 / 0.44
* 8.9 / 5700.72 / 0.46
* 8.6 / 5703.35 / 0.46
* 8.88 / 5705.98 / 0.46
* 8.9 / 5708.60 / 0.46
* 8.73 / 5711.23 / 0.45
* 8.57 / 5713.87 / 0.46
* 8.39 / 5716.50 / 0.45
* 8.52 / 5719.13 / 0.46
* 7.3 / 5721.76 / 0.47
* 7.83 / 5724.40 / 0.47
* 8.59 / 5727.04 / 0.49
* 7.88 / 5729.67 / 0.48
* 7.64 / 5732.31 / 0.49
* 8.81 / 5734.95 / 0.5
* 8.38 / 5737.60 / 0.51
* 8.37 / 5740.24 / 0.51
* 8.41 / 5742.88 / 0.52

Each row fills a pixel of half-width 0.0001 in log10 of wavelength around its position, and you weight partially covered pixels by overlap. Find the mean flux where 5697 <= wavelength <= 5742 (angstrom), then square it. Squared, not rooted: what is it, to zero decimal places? 71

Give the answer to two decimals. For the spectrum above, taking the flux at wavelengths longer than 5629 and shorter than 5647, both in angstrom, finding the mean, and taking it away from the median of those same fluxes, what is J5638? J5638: -0.05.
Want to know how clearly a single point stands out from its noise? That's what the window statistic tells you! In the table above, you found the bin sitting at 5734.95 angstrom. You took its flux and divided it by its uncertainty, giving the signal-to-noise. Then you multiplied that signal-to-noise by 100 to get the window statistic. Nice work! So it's 1762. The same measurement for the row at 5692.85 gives 1722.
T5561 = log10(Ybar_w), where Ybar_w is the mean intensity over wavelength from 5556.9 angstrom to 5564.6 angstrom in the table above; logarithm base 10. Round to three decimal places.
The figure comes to 0.953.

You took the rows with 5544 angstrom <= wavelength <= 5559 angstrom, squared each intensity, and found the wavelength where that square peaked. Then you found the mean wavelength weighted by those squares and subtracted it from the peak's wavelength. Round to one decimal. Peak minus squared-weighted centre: -1.0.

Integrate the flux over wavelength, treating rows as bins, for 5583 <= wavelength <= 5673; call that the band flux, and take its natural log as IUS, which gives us 6.7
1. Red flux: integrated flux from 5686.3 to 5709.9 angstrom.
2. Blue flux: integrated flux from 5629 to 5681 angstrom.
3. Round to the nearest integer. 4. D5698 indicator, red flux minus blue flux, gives -260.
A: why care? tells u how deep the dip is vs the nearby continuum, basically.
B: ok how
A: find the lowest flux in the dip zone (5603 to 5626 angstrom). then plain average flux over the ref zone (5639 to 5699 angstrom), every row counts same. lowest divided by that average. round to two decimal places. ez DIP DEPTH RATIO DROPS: 0.95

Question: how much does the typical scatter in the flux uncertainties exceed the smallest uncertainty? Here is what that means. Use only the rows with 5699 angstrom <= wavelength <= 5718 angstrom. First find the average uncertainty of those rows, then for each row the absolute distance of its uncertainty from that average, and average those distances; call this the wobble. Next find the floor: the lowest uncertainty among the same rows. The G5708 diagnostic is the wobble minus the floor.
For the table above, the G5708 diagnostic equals -0.446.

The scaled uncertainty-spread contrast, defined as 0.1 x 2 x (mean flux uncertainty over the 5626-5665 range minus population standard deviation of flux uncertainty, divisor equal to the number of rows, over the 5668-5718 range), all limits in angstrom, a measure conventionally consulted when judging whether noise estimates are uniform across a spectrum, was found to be 0.085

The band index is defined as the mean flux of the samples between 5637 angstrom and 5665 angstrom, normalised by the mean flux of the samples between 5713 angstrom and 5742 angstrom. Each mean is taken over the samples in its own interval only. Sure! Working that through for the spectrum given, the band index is 1.08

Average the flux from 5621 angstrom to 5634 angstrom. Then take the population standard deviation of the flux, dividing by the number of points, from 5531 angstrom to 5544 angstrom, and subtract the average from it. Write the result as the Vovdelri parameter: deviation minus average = -8.28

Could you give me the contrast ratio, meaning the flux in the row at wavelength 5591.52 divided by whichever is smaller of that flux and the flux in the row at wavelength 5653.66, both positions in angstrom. 1.006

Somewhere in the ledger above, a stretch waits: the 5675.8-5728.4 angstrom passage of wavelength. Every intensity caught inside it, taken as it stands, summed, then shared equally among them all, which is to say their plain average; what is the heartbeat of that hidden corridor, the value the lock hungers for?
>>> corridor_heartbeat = 8.46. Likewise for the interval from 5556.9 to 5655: 8.64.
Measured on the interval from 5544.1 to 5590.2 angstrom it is 8.69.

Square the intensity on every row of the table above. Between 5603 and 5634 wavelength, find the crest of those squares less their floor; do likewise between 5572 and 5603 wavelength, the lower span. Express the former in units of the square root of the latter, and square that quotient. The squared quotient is 11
